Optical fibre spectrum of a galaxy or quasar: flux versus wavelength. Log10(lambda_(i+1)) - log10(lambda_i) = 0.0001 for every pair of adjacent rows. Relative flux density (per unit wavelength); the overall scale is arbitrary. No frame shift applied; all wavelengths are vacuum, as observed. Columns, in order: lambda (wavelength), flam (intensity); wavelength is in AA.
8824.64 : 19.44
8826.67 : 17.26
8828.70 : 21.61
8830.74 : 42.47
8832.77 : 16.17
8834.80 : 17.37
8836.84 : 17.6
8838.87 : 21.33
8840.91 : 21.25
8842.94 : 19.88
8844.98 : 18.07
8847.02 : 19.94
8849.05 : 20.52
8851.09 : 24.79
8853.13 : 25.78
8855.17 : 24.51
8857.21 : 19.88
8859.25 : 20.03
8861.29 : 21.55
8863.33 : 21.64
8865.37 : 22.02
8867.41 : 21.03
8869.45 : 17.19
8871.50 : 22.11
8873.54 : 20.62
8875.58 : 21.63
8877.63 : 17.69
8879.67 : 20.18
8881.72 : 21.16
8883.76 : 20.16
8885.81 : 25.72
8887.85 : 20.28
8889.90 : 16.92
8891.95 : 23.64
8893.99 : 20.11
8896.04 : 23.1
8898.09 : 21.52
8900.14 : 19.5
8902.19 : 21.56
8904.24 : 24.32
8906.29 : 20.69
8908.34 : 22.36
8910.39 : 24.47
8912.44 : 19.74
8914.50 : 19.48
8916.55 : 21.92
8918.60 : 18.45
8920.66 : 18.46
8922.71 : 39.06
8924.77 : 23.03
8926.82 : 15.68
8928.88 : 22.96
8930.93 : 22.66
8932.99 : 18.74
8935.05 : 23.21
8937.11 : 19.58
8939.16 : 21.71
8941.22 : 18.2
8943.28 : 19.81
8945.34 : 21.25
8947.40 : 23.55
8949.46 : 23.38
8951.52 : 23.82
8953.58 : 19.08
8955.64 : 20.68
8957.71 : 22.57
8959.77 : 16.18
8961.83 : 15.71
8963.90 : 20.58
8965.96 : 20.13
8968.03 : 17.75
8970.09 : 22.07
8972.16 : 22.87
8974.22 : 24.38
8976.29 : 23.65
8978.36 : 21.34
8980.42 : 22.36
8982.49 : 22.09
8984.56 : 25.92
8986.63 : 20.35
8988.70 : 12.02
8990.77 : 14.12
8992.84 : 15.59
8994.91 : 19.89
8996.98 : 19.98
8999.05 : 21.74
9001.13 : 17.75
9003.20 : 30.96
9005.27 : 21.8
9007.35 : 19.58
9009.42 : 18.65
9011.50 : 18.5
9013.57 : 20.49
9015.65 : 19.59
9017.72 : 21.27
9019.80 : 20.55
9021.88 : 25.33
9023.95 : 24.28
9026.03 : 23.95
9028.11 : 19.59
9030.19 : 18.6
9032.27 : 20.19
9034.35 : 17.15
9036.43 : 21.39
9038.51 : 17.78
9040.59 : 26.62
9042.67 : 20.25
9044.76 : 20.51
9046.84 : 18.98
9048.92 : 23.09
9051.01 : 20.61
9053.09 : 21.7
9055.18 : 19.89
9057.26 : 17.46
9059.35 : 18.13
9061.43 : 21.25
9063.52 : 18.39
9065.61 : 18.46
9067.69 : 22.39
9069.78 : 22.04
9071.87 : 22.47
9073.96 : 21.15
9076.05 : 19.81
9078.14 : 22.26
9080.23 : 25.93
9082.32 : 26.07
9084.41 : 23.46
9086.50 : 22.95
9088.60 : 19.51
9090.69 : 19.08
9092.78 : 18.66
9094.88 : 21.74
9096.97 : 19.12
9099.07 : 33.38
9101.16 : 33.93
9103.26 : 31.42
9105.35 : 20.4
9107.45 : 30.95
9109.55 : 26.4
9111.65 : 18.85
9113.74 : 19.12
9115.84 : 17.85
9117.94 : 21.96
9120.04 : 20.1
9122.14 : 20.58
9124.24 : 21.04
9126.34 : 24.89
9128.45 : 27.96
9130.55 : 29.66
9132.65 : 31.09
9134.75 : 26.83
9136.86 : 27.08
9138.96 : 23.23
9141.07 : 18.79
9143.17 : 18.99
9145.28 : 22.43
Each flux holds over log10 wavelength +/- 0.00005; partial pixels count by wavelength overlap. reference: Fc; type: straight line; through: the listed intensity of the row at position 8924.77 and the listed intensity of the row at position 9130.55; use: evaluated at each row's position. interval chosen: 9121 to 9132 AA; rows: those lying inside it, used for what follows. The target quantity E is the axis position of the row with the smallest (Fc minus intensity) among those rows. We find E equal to 9130.55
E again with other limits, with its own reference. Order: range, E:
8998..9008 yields 9003.20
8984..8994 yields 8984.56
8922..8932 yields 8922.71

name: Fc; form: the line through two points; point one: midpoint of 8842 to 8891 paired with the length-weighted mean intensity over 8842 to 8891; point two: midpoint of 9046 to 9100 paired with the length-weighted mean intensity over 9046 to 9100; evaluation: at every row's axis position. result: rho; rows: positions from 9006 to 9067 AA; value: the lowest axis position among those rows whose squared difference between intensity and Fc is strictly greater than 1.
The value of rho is 9007.35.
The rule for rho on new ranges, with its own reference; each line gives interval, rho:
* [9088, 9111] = 9088.60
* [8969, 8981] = 8972.16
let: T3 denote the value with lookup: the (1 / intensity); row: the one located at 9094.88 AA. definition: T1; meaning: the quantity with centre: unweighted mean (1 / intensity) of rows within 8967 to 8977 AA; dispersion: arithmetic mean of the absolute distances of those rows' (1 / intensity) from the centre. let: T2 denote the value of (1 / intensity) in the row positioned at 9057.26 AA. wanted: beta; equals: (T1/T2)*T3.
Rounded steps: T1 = 0.0042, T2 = 0.057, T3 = 0.046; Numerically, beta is 0.0034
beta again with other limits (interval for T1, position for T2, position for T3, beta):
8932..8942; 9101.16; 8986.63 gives 0.0068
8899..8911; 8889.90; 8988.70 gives 0.0045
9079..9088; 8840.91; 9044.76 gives 0.0024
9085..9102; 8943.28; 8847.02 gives 0.0078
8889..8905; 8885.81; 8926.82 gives 0.0073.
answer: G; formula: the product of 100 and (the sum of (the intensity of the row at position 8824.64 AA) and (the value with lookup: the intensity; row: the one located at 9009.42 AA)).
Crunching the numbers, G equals 3809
